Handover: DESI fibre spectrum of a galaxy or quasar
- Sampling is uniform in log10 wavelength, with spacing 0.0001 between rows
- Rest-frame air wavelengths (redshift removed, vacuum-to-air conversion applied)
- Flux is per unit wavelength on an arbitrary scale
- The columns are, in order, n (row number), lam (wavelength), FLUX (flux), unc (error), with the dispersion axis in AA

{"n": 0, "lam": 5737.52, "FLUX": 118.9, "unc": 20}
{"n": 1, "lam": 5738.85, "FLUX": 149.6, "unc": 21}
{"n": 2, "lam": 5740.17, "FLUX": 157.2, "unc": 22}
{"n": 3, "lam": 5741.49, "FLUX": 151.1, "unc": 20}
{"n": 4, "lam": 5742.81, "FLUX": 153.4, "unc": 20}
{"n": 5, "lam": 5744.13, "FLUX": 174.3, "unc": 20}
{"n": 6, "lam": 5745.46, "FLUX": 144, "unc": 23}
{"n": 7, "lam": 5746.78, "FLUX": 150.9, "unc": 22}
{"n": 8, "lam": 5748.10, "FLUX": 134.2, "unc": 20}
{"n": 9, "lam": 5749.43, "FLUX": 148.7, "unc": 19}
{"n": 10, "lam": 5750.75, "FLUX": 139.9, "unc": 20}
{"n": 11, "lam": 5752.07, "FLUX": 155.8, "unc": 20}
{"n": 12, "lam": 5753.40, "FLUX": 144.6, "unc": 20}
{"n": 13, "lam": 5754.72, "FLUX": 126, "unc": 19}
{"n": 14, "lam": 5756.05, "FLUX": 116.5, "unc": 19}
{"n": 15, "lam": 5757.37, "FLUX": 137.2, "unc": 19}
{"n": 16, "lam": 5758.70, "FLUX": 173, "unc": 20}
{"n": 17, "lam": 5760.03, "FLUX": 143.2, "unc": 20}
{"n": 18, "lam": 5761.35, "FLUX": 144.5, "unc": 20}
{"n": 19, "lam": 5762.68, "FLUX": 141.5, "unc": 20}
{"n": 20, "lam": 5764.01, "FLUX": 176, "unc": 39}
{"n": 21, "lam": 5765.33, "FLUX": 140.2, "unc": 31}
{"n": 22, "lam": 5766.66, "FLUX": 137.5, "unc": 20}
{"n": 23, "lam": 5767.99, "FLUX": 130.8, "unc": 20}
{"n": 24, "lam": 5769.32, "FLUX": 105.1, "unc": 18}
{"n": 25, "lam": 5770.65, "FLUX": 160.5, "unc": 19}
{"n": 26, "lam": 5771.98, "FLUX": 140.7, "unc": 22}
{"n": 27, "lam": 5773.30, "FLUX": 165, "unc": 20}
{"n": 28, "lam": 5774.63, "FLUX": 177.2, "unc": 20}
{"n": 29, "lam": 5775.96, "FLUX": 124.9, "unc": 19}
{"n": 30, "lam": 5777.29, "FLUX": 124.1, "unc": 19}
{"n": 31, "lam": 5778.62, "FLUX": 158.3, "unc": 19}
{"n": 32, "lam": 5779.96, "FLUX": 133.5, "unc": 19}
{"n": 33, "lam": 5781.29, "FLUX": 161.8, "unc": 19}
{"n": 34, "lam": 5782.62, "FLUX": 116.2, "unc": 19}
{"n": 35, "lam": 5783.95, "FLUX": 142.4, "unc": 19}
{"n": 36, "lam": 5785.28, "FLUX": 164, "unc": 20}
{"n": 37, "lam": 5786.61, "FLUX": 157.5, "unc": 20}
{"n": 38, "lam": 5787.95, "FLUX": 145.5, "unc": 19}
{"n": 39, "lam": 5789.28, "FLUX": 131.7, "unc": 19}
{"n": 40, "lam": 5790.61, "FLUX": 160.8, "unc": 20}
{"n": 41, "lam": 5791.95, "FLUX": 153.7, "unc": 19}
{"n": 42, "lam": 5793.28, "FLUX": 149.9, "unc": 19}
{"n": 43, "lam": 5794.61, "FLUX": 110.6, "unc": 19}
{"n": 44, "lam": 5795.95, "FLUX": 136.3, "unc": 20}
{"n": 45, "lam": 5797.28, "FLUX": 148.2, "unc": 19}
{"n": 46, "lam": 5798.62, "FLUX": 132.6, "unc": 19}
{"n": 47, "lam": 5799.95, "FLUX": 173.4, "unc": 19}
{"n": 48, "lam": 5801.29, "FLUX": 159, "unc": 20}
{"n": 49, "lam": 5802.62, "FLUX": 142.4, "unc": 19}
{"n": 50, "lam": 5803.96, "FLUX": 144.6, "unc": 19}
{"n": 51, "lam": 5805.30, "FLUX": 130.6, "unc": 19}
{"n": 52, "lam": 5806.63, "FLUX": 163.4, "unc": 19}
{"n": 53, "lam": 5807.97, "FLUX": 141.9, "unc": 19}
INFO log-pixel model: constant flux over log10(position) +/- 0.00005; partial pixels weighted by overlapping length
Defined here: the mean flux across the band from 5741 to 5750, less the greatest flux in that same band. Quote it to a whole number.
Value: -23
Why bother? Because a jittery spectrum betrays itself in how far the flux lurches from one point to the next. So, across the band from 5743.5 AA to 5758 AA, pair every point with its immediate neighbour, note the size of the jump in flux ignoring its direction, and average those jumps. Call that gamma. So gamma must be 15.3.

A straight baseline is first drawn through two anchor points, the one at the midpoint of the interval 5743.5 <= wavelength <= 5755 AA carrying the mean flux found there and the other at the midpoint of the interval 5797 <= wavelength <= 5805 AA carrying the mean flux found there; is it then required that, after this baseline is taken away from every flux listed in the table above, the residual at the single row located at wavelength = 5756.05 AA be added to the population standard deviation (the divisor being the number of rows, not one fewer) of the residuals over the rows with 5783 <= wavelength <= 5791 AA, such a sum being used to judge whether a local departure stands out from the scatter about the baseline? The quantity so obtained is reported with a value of -19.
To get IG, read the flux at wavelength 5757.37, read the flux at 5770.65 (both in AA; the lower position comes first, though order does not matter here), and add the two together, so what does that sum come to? 298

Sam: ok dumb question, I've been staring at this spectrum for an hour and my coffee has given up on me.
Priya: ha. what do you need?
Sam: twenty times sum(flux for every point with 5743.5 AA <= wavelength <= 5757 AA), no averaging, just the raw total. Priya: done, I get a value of 28698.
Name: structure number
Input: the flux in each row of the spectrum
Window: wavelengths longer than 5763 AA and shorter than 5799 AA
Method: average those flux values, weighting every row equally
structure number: 144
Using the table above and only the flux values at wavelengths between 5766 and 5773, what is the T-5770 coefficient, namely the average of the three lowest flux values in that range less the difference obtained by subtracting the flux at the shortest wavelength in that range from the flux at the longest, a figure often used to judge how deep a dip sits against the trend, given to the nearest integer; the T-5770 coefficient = 121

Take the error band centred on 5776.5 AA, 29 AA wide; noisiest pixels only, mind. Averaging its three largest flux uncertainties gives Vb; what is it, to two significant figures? 31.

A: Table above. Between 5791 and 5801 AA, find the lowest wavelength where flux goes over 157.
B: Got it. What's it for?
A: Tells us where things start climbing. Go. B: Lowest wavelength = 5799.95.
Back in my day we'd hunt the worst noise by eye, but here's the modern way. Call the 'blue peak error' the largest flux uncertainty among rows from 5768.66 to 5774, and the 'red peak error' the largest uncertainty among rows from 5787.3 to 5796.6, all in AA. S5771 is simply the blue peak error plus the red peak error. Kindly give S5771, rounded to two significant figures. 42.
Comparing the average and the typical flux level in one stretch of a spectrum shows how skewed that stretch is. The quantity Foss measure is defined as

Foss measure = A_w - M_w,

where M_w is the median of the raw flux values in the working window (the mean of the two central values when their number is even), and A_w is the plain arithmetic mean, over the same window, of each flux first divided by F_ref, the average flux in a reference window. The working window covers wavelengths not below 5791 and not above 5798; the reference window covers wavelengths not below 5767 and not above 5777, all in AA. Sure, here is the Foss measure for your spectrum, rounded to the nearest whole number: -147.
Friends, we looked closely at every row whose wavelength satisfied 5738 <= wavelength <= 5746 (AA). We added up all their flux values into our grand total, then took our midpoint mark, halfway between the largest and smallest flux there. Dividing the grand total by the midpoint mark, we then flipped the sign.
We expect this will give -5.84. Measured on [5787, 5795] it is -6.28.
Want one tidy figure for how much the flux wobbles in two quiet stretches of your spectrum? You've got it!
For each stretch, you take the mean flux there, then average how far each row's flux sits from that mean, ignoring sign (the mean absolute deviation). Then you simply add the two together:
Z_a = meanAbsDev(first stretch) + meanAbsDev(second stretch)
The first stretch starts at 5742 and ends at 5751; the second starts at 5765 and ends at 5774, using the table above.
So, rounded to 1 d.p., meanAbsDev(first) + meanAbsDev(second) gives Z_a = 22.0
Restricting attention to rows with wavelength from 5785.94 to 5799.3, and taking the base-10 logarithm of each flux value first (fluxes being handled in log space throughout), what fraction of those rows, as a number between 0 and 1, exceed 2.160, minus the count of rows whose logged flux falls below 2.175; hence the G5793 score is -5.4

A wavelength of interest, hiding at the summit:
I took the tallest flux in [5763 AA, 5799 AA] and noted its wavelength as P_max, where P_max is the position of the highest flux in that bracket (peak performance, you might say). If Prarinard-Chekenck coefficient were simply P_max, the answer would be 5774.63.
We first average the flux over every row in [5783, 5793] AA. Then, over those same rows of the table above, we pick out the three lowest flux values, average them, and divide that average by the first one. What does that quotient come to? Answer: 0.93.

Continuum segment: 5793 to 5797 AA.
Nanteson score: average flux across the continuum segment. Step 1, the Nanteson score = 132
